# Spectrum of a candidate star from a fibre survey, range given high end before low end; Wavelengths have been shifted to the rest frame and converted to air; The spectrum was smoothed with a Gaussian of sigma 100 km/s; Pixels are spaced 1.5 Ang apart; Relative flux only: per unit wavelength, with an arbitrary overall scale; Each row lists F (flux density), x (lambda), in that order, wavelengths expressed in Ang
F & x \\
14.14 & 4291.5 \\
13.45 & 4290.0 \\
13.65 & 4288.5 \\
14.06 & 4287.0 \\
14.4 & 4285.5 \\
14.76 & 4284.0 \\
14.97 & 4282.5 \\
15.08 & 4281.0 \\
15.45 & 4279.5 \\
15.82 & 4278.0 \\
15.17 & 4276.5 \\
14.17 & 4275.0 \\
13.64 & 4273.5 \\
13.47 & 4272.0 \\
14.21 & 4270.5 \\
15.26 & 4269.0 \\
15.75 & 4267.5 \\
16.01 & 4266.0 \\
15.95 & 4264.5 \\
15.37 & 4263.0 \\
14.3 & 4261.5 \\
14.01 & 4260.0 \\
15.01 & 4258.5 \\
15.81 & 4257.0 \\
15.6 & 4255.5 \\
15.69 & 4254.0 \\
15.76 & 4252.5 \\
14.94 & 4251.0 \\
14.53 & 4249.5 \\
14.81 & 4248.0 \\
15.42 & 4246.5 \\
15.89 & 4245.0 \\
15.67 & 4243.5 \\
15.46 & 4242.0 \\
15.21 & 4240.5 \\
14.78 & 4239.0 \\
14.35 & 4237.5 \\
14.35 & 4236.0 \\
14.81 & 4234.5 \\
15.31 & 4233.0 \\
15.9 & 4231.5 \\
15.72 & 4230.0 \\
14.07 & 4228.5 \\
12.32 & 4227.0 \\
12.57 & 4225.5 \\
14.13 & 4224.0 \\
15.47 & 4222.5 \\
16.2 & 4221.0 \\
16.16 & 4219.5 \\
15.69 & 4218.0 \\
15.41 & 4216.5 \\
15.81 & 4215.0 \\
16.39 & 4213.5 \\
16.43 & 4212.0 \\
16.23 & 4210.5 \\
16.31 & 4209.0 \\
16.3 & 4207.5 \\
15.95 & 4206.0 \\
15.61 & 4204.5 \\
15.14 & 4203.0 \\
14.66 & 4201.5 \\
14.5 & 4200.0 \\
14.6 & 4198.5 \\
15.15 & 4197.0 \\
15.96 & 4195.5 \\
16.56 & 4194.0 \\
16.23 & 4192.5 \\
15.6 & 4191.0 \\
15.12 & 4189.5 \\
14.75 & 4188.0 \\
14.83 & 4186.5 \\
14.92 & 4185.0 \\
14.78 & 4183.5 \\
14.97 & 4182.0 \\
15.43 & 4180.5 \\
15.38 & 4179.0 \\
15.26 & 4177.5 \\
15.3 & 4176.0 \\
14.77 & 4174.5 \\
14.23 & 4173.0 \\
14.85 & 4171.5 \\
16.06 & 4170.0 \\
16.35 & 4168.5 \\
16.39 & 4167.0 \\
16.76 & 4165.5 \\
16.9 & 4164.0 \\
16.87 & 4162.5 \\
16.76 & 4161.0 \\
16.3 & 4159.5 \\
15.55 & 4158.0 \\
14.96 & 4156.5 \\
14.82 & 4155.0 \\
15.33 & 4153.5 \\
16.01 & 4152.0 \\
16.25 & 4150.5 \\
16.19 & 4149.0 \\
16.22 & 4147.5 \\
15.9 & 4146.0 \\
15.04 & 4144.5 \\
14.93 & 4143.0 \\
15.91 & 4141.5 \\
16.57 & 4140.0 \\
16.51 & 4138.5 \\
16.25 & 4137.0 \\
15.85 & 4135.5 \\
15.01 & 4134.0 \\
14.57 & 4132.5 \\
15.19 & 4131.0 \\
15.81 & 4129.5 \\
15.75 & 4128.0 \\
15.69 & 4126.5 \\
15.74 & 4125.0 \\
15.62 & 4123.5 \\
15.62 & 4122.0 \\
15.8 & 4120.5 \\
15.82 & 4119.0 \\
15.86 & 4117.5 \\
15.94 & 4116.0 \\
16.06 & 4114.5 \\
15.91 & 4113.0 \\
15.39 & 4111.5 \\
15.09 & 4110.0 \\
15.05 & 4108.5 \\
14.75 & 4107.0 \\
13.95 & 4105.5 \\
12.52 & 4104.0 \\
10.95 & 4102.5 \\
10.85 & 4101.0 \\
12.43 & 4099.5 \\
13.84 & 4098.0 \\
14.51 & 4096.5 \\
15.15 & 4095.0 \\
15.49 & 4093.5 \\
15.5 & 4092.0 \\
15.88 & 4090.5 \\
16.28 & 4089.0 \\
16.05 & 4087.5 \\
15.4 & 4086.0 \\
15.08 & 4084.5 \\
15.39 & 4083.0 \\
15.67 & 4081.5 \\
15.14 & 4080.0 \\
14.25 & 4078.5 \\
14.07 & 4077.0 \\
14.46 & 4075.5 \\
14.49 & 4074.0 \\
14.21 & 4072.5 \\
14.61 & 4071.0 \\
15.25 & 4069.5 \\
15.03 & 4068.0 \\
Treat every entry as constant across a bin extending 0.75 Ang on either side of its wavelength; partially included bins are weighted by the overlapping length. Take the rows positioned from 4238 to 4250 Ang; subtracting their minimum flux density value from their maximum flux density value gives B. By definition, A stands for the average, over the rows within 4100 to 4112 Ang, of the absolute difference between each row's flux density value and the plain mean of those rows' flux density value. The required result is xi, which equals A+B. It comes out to 3.0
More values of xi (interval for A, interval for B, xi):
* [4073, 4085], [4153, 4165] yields 2.6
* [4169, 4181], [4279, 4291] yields 2.4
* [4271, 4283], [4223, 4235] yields 4.3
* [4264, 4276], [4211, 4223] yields 2.0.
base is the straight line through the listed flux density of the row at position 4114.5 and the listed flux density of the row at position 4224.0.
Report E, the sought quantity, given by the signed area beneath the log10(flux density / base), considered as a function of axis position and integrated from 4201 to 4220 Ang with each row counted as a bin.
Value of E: 0.8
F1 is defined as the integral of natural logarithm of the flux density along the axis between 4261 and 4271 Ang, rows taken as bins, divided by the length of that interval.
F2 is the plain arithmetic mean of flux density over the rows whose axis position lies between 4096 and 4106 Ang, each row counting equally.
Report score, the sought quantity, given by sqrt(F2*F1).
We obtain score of 5.89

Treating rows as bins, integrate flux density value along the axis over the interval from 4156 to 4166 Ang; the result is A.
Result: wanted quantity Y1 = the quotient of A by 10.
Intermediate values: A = 163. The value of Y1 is 16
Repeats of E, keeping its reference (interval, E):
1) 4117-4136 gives -0.2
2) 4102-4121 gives -0.7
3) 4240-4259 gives 1.0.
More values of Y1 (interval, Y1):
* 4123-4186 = 99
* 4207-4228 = 32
